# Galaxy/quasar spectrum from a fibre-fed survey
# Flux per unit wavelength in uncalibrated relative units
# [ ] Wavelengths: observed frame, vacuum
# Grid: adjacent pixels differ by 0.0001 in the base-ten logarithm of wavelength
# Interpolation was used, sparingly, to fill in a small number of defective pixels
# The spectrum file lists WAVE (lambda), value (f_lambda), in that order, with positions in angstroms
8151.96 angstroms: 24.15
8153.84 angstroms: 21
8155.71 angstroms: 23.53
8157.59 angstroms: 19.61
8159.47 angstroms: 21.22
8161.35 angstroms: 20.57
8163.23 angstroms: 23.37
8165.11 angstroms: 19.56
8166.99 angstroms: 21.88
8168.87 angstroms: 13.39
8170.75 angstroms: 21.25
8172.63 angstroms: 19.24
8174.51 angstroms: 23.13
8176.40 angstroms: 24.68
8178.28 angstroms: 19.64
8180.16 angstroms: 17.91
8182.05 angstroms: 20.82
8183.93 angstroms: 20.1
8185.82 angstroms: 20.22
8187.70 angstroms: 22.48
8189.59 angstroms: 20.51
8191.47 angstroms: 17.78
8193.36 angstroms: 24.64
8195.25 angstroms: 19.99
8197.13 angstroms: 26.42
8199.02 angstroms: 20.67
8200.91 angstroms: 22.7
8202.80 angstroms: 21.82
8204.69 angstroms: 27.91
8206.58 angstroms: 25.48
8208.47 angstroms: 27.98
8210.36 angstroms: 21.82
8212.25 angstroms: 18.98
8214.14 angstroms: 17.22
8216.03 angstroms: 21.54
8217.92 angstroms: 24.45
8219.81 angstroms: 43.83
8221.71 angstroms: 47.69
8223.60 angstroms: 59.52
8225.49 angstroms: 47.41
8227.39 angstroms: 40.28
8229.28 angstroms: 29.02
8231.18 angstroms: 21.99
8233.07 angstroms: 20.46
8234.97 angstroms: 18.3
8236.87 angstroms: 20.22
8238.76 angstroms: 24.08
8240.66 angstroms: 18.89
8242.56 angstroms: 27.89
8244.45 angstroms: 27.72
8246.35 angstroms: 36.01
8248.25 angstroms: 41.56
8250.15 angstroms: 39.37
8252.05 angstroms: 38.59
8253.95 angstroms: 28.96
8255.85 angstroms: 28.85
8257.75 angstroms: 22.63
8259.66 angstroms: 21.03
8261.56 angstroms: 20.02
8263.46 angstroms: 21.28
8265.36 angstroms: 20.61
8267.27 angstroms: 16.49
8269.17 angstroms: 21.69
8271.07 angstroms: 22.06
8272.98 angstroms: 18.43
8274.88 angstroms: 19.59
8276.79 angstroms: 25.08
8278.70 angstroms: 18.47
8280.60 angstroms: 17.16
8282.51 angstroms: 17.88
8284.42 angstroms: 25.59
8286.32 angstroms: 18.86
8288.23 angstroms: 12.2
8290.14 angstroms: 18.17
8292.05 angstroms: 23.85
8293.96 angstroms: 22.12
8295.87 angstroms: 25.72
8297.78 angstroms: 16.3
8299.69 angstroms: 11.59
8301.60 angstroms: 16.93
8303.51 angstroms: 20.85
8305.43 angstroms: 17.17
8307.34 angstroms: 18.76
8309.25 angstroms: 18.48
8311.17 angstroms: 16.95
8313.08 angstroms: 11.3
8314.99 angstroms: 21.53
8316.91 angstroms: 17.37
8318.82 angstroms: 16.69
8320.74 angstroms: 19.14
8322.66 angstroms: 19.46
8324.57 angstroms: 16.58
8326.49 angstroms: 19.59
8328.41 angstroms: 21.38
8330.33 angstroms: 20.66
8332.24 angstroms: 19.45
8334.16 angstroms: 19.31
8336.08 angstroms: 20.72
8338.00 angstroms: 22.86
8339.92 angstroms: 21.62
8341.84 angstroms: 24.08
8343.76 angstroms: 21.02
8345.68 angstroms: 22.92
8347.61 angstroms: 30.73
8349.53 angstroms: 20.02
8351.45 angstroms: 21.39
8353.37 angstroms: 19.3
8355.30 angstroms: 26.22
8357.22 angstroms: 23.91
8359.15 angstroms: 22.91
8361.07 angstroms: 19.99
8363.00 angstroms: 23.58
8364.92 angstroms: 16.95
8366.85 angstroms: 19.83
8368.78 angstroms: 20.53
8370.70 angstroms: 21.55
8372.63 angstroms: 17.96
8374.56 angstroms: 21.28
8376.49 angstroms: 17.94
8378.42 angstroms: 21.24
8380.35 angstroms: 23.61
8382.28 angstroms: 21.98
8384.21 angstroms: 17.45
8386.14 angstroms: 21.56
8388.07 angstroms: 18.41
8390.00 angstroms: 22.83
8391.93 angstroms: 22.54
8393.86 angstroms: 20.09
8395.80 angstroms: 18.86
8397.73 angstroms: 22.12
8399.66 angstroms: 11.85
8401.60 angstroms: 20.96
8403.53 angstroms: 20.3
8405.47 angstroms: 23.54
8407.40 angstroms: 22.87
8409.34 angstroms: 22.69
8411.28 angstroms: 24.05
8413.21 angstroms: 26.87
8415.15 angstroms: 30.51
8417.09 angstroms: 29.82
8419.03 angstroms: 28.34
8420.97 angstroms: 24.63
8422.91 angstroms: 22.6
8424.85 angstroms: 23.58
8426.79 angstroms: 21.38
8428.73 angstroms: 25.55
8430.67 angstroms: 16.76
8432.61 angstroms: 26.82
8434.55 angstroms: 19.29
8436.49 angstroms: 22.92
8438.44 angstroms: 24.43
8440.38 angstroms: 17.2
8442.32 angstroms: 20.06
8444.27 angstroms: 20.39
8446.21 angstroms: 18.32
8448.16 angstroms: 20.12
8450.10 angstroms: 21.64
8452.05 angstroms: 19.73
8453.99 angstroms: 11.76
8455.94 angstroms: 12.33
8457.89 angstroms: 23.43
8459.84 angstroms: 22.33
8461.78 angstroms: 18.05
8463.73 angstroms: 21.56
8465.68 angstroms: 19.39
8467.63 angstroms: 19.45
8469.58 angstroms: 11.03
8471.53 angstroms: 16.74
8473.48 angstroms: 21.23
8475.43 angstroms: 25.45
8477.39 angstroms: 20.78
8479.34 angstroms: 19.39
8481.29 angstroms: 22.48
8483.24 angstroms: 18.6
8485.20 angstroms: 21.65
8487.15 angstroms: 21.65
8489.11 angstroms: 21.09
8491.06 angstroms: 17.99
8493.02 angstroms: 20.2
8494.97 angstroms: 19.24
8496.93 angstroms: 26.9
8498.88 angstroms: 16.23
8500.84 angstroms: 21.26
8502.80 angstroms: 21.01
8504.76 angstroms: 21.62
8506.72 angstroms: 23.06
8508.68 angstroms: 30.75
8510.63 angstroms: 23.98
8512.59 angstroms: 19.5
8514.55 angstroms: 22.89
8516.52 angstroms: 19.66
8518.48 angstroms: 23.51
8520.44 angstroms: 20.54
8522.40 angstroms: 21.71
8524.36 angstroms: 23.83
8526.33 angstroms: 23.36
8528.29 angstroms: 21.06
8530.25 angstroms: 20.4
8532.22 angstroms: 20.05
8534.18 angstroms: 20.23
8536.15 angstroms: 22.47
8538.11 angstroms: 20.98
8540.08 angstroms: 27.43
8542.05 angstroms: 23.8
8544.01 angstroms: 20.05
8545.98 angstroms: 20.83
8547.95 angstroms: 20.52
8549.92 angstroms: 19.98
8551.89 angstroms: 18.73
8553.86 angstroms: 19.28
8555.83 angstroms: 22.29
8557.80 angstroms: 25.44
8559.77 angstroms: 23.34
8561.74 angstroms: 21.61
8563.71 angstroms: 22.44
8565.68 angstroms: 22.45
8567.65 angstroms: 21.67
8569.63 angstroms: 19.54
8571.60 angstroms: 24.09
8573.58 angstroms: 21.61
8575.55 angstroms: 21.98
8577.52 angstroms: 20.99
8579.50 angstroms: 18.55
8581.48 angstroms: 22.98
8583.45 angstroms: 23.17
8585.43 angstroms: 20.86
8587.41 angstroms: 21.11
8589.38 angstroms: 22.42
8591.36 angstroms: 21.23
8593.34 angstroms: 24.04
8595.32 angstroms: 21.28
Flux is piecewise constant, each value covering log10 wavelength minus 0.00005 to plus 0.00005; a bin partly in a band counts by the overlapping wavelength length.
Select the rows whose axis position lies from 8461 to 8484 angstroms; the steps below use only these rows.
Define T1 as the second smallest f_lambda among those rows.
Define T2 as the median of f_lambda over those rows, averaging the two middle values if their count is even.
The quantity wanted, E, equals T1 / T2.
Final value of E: 0.86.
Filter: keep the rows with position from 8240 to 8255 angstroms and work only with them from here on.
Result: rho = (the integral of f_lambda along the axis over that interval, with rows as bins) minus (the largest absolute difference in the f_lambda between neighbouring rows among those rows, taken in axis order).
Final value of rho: 480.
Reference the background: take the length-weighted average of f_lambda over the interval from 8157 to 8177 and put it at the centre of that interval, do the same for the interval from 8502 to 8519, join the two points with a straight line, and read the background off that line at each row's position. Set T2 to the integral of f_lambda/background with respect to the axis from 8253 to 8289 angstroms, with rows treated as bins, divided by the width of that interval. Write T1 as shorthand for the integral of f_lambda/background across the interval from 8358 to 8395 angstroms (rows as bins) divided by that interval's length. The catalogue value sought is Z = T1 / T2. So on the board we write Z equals 0.96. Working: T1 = 0.94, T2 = 0.98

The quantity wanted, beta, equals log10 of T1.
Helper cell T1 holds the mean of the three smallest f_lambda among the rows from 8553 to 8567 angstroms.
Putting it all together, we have 1.32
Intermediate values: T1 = 21.1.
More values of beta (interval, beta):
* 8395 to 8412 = 1.23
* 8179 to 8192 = 1.27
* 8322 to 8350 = 1.27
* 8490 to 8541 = 1.25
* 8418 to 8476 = 1.07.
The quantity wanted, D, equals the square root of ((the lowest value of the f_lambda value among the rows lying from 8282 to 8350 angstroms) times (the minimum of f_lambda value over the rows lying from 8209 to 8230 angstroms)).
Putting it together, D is 13.9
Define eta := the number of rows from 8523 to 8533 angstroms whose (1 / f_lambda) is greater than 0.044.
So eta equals 3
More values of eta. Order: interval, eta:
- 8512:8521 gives 3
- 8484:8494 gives 5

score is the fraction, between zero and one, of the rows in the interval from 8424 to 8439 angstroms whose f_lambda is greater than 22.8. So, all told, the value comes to 0.6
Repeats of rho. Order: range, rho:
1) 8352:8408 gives 1152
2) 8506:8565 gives 1298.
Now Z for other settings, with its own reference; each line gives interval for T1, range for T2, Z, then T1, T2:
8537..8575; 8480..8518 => 1.00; 0.94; 0.95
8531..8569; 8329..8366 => 0.93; 0.94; 1.01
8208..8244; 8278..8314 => 1.62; 1.38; 0.85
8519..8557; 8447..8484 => 1.09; 0.93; 0.85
